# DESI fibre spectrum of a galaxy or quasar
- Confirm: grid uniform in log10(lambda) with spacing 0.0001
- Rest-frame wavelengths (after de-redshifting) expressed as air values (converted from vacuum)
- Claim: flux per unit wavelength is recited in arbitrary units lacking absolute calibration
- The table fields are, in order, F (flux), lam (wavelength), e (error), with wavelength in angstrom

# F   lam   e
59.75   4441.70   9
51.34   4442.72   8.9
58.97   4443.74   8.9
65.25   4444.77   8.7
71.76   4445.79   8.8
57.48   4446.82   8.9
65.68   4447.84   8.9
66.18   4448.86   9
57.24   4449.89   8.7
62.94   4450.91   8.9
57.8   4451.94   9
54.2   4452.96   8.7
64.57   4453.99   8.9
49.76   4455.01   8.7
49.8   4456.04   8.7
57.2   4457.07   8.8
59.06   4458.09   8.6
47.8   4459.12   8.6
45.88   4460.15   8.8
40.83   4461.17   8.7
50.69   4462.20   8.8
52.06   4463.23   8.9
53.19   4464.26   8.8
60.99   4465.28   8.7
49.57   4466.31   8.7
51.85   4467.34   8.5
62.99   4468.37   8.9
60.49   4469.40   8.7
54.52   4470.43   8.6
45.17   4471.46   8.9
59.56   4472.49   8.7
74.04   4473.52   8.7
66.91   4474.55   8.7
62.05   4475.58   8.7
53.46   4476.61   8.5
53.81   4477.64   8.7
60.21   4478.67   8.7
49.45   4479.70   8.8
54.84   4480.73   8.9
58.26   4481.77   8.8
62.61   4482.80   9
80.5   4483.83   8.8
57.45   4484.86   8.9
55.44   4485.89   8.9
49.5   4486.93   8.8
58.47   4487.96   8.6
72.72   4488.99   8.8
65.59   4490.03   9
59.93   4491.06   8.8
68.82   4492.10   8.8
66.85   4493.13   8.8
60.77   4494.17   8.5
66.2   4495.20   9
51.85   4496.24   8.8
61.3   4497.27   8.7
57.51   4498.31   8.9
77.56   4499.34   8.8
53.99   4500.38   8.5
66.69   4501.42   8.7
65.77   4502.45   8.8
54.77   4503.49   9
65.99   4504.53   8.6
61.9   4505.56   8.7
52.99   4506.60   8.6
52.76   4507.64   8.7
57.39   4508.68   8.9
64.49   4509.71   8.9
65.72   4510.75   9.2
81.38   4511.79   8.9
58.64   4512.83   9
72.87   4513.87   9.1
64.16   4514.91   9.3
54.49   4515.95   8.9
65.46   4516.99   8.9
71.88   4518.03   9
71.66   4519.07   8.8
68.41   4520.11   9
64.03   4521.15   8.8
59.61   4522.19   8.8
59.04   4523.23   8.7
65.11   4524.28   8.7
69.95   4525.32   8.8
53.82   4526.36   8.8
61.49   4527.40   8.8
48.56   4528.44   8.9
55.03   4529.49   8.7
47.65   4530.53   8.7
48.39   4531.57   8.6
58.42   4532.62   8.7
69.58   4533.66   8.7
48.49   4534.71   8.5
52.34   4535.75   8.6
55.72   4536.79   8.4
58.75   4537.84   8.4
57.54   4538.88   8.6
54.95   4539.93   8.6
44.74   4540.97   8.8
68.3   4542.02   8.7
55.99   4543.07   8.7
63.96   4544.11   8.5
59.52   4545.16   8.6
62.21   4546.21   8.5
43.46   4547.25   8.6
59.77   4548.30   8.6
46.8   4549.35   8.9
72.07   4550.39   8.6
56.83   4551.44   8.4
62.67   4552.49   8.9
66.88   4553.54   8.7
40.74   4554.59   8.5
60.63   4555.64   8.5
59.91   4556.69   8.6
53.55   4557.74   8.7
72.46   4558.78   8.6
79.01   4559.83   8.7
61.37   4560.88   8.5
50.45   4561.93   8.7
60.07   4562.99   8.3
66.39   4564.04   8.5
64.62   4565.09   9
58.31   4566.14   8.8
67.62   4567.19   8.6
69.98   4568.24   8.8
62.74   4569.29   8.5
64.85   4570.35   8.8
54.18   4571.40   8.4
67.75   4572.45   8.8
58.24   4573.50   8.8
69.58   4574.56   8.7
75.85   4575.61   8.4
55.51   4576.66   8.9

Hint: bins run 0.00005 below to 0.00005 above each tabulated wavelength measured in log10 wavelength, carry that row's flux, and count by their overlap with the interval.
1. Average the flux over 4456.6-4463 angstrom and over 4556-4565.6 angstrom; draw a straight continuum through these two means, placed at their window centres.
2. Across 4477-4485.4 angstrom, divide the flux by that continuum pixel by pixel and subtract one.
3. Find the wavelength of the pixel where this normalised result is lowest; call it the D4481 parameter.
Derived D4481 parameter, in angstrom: 4479.70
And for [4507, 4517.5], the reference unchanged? 4507.64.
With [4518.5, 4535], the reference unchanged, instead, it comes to 4530.53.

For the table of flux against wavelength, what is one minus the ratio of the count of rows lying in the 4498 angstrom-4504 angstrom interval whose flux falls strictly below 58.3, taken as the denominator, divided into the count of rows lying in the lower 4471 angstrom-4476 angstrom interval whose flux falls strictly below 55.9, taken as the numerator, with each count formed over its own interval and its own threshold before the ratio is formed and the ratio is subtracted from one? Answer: 0.7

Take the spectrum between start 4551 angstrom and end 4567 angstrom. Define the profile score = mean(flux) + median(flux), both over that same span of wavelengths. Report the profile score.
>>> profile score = 122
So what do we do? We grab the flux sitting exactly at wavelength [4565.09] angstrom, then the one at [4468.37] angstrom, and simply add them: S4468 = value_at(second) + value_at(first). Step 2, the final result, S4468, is 128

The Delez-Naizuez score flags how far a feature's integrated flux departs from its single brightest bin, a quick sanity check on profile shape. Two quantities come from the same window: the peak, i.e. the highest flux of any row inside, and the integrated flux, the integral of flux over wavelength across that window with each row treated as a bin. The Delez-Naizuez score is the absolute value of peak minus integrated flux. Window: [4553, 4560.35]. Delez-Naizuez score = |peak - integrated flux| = 376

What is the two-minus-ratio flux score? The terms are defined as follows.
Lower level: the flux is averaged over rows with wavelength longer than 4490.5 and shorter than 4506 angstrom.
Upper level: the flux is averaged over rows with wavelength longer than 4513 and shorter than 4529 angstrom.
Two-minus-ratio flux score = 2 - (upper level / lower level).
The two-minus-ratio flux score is 0.99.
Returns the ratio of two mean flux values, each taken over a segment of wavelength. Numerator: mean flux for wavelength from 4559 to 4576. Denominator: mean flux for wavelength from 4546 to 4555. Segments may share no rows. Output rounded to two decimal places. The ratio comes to 1.13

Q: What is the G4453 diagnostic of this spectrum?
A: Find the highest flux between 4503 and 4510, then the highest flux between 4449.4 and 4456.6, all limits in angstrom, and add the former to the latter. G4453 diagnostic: 131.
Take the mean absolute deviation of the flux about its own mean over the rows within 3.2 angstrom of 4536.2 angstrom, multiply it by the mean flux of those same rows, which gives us 279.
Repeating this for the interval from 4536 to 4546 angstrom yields 252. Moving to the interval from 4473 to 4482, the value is 346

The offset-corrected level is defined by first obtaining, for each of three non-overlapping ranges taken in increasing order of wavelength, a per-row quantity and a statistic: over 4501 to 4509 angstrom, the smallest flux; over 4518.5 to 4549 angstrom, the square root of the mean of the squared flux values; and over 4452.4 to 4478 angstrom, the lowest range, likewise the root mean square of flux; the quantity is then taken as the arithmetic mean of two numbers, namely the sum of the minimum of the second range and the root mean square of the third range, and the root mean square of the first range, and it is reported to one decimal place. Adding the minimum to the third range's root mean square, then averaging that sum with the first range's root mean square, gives 83.6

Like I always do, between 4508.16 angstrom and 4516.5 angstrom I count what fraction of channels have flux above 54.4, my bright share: 1.00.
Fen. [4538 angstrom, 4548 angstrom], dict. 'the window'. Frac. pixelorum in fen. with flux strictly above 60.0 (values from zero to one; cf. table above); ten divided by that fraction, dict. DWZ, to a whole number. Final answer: 30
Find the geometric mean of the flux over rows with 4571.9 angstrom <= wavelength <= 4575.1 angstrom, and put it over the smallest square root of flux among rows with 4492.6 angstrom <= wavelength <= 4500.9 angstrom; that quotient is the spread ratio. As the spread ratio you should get 9.0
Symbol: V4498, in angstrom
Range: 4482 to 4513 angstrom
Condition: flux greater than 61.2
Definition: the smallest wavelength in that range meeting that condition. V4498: 4482.80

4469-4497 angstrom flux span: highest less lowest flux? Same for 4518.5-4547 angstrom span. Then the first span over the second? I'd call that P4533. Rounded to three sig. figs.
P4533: 1.31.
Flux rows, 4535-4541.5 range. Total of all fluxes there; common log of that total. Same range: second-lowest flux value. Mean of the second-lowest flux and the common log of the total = 27.4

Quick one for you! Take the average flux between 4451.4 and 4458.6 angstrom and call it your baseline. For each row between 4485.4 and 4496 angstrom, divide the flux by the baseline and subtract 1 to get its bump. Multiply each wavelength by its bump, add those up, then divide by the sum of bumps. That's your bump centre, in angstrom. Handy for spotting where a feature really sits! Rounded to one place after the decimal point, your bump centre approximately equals 4492.2 angstrom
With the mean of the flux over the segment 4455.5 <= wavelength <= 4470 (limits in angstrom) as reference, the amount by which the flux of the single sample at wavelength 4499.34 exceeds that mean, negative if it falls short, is 24.5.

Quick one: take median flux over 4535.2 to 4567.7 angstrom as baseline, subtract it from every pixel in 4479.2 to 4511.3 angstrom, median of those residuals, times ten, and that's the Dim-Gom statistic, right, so 10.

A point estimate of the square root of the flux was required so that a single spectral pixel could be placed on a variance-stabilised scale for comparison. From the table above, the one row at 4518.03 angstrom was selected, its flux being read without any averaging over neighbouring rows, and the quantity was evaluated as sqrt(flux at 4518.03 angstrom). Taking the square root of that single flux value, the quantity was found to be 8.48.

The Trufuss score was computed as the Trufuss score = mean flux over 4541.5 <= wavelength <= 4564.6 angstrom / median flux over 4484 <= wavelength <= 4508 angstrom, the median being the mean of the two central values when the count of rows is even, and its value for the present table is 0.990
